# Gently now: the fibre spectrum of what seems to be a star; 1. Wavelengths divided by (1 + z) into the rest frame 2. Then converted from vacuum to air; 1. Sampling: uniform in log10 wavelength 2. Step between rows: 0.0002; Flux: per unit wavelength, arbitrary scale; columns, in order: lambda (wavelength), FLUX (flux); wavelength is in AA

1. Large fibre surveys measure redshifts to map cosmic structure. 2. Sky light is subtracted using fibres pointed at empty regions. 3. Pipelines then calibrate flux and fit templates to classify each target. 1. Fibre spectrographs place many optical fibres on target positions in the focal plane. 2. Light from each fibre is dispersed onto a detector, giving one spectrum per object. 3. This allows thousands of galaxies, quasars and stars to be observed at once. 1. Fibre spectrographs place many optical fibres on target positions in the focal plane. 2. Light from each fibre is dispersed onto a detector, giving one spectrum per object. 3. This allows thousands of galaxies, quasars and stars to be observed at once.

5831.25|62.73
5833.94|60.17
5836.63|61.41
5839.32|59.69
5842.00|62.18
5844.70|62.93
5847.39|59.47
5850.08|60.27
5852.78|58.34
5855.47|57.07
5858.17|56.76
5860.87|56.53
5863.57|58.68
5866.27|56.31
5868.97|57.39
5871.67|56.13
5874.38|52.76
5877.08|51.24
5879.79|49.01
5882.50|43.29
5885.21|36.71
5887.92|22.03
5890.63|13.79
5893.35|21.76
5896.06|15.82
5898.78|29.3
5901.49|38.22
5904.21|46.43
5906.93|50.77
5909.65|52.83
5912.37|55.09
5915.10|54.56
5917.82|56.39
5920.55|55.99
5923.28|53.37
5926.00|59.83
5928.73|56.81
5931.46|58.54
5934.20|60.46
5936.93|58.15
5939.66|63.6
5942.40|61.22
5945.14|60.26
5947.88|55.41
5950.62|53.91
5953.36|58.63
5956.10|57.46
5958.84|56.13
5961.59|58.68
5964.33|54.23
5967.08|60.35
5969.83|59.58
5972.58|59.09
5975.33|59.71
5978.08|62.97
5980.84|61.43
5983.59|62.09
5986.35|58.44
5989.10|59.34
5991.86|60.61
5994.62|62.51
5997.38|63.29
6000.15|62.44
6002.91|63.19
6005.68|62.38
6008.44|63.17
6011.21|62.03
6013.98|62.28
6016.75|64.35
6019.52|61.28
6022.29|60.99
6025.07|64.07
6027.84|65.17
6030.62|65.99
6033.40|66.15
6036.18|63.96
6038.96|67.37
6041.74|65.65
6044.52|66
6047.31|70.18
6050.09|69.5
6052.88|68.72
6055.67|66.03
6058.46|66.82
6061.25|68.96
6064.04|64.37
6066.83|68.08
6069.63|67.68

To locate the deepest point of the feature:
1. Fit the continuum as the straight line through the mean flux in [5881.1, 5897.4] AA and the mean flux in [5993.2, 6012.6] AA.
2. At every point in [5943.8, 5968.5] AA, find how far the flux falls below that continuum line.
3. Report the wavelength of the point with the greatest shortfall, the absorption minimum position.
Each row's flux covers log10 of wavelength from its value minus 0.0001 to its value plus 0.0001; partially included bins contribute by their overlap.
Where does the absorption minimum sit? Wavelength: 5964.33 AA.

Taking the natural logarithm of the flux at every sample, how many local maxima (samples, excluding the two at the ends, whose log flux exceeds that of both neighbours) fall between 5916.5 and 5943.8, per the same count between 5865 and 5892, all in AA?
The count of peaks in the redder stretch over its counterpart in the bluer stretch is 3.0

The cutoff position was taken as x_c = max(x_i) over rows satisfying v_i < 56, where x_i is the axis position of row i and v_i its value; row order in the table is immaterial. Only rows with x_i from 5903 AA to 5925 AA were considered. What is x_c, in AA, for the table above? 5923.28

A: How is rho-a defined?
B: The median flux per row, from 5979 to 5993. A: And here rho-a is 60.6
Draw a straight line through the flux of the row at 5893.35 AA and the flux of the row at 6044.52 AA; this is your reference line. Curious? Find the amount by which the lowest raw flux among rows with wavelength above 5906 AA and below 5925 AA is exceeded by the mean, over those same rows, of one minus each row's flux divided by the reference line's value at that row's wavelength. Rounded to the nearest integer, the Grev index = -52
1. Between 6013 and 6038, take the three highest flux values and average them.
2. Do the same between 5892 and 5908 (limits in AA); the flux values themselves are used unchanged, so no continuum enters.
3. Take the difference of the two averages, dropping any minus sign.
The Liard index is 21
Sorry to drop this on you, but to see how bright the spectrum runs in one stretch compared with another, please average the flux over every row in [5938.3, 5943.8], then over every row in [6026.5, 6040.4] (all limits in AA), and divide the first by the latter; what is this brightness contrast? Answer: 0.95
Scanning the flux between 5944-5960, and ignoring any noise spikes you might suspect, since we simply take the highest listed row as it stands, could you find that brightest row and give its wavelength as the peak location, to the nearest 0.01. 5945.14 AA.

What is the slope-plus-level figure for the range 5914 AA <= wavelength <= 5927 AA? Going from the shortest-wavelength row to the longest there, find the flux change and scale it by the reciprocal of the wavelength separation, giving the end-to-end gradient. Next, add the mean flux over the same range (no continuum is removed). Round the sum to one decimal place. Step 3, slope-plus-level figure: 56.5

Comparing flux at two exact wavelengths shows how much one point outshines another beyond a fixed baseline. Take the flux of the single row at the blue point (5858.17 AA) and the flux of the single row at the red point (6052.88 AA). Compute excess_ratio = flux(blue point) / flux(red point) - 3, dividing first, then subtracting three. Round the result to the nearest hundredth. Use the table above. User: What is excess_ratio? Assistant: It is -2.17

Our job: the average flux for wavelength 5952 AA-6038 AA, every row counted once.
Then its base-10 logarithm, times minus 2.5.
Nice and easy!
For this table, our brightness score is -4.47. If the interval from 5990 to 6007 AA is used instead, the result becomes -4.49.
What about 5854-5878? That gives -4.37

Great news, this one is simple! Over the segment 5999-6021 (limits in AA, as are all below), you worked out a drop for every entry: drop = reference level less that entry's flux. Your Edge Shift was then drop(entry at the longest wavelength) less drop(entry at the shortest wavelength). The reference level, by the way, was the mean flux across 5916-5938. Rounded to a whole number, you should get 1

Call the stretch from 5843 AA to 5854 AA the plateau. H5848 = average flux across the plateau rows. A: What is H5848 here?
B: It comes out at 60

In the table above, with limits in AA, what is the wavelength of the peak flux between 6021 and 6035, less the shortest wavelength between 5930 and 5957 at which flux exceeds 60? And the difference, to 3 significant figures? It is 99.2 AA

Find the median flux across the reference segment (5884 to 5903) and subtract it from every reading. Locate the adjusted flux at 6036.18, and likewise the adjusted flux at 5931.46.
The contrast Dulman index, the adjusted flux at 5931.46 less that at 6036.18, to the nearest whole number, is -5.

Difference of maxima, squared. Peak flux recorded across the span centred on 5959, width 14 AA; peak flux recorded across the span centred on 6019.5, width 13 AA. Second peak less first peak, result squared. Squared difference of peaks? 32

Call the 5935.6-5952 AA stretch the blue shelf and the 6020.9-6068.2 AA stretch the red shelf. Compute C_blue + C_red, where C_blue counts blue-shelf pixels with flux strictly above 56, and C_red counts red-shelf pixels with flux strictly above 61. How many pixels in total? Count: 20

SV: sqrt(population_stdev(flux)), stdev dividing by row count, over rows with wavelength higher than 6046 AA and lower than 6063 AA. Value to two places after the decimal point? 1.21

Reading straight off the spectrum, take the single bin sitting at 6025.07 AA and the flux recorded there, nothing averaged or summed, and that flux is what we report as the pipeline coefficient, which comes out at 64.07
